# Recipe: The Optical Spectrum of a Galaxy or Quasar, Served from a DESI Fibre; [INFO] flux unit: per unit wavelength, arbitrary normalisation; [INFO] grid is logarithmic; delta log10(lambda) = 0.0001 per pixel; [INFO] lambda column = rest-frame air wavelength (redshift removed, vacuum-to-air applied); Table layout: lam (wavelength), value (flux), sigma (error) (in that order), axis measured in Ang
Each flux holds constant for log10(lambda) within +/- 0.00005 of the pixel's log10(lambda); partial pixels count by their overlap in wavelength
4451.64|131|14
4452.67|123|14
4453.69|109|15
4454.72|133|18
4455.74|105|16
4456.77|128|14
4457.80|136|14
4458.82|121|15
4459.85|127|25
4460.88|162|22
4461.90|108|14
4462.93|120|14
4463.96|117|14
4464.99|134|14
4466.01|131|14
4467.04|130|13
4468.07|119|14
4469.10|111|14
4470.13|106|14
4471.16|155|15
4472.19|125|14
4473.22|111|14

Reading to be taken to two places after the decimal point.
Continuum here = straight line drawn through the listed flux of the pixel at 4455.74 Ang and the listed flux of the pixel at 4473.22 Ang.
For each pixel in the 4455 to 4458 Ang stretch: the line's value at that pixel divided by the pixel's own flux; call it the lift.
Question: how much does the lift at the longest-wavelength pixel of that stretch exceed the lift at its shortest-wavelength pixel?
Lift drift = -0.22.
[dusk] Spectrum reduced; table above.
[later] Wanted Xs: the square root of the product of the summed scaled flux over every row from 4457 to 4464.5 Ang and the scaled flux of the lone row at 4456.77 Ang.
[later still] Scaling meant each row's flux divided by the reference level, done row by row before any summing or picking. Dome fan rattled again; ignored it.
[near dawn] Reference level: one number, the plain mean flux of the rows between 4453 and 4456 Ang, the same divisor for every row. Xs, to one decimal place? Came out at 2.9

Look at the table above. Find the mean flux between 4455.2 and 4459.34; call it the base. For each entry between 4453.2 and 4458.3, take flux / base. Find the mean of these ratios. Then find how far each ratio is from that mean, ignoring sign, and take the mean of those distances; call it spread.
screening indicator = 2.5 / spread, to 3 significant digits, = 25.2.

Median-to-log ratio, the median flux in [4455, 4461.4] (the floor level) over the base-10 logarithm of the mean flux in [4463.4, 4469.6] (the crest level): 60.9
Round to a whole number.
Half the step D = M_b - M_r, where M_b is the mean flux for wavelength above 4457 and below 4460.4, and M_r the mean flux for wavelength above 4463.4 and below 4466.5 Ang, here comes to 0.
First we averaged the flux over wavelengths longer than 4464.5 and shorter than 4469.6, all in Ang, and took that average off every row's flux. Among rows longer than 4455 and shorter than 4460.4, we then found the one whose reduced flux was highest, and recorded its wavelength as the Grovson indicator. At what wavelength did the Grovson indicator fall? 4457.80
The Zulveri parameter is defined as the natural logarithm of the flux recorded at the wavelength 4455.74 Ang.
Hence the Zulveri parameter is 4.65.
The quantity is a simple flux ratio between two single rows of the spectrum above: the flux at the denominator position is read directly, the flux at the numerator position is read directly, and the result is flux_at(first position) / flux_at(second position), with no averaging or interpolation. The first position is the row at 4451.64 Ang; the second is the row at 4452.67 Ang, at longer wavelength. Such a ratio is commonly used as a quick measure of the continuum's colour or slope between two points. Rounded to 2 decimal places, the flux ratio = 1.07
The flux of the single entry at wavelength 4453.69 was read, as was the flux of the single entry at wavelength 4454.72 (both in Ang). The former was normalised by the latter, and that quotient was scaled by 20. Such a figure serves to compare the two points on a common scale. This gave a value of 16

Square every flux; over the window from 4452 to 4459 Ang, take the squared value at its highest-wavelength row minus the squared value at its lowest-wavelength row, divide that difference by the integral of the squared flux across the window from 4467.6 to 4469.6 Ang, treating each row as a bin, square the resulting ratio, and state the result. 0.000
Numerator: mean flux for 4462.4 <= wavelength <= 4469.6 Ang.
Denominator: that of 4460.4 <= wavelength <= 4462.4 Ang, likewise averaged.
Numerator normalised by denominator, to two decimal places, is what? 0.91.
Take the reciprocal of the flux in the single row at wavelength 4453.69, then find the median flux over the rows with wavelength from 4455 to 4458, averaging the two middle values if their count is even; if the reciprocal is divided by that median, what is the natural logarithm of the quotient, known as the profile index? -9.54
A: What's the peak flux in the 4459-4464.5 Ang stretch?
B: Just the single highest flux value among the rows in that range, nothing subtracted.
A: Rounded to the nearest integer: 162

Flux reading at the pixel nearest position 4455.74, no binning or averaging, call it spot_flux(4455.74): 105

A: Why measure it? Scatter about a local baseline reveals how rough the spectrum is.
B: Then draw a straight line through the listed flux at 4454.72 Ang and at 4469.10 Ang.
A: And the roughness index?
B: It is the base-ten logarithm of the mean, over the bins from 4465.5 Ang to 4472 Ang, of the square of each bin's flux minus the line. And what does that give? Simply 2.66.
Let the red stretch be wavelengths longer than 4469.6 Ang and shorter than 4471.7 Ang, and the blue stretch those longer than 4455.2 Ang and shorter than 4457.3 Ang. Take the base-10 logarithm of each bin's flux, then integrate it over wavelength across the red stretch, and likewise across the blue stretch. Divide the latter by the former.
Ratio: 0.98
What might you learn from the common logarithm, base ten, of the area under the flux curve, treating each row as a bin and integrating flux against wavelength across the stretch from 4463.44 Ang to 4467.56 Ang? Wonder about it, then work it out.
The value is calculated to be 2.72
